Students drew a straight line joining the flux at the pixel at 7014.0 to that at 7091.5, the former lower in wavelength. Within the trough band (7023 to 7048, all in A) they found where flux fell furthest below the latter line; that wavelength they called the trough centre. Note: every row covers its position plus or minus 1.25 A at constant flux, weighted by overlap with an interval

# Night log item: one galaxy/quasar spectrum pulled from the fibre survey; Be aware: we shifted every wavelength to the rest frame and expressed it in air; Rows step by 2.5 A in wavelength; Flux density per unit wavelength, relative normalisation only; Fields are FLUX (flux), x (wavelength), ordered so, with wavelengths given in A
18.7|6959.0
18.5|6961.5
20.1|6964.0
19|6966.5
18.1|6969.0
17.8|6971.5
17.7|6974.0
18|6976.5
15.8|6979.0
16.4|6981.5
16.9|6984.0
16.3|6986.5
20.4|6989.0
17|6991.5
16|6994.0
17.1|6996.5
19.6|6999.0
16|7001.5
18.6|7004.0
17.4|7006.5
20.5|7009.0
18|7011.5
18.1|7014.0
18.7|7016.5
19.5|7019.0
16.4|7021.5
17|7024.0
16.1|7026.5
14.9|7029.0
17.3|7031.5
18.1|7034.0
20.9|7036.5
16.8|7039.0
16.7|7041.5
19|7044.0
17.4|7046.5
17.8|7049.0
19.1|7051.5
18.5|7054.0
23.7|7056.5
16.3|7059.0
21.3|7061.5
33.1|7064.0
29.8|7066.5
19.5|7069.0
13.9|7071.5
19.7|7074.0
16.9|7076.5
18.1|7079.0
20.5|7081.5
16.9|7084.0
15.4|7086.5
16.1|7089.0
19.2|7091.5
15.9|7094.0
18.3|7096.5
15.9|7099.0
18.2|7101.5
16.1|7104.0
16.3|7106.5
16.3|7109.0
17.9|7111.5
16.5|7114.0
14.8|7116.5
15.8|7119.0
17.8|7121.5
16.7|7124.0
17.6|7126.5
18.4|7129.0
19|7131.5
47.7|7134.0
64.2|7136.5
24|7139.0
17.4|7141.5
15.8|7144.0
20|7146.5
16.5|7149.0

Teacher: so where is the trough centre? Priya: 7029.0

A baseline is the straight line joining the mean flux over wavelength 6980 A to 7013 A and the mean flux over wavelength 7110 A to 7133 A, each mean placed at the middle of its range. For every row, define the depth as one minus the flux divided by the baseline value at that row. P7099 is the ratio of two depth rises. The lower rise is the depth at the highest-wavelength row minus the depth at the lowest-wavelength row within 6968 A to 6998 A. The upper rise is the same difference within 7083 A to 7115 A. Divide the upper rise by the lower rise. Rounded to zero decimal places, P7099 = 0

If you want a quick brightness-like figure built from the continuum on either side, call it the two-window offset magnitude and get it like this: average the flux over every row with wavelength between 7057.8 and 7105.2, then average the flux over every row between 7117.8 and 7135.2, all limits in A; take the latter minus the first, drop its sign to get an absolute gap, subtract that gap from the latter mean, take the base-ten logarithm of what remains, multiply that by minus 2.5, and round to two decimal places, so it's -3.20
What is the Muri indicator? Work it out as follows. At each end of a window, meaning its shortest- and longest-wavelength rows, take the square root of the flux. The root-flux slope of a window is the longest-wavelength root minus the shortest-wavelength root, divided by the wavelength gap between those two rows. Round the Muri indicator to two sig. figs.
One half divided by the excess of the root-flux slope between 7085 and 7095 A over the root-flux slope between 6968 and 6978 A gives 50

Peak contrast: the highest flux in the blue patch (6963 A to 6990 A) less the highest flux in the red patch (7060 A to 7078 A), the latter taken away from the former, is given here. -13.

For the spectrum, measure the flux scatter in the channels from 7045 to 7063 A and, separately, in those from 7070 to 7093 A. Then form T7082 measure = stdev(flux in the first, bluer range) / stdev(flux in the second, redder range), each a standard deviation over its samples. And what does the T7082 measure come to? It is 1.2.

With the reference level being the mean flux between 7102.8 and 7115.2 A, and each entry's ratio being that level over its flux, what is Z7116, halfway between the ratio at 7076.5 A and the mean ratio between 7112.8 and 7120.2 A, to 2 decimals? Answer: 1.02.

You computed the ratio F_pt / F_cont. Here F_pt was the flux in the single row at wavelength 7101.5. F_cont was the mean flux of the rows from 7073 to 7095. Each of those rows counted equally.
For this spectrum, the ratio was 1.03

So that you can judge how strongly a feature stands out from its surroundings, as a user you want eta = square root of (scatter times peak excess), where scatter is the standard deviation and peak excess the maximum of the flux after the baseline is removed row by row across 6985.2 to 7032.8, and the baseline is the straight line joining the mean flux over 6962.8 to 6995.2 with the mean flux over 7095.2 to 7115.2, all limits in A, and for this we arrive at 2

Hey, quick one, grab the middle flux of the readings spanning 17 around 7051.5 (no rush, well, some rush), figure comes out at 18.5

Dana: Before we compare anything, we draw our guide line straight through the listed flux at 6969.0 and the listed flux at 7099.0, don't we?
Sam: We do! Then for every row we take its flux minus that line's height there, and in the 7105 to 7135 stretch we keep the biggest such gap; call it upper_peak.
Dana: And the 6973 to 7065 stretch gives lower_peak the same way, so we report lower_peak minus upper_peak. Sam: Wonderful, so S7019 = -16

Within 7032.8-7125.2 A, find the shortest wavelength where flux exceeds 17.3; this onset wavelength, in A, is 7034.0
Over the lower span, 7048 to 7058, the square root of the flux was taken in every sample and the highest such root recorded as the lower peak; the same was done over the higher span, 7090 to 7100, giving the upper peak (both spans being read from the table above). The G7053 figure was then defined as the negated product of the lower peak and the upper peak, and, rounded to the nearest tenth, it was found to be -21.3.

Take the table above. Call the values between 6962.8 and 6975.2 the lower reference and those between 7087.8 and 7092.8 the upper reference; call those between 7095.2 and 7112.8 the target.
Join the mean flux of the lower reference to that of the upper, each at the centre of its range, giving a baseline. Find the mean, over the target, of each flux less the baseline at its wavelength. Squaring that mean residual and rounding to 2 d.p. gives 0.30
